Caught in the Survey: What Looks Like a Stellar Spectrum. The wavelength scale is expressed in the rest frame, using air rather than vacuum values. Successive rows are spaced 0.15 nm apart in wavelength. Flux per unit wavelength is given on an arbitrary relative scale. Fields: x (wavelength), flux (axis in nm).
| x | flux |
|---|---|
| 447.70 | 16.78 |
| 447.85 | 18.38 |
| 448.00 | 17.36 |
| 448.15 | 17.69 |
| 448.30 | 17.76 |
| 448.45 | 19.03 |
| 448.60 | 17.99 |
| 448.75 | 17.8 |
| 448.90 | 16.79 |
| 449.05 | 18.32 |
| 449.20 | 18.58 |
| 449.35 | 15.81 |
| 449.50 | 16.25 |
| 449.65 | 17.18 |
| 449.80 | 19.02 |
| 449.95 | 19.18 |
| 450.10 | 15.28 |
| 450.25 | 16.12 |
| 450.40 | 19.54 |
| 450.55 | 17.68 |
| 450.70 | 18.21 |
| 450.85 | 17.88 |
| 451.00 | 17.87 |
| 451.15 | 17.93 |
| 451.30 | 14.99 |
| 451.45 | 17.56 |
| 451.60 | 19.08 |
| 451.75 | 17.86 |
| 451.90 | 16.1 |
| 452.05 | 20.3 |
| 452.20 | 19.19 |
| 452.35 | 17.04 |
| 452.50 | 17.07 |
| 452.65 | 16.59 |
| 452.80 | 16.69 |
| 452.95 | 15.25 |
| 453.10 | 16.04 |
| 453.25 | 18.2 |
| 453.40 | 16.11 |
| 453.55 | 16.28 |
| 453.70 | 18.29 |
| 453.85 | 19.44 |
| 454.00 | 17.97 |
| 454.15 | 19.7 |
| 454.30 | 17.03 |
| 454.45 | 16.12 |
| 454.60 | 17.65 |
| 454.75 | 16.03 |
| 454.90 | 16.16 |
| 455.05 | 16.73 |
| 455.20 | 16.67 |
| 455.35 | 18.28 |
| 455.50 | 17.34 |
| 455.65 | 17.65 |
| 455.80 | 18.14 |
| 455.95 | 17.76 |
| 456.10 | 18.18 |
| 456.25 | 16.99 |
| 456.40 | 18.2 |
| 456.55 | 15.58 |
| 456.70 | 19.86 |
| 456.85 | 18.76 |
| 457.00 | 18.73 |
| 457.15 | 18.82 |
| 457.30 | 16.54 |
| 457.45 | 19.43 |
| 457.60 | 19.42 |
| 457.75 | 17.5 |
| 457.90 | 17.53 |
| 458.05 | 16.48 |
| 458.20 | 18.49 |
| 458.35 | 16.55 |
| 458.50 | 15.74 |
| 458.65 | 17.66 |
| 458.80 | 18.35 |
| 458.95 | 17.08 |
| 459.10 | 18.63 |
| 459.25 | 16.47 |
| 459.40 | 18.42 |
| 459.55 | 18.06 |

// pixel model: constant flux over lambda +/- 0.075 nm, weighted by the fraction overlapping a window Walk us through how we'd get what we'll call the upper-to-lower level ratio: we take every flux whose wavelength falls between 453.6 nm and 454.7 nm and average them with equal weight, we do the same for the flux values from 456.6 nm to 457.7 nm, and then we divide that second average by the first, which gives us 1.04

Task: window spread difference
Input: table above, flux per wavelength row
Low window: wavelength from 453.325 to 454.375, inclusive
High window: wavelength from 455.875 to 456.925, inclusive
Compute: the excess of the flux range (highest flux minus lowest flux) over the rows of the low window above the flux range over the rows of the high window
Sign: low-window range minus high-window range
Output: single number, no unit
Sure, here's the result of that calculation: -0.7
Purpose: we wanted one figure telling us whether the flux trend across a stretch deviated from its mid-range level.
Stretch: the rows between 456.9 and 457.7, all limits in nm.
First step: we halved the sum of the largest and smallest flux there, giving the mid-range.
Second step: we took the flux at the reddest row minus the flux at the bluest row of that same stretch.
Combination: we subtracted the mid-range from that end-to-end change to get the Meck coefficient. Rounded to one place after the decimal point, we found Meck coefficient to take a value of -17.3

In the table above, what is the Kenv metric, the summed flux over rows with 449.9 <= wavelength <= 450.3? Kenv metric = 50.6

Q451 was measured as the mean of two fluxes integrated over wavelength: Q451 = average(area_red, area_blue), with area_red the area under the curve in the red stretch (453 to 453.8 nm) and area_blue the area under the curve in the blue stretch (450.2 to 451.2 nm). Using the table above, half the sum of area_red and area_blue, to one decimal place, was 15.8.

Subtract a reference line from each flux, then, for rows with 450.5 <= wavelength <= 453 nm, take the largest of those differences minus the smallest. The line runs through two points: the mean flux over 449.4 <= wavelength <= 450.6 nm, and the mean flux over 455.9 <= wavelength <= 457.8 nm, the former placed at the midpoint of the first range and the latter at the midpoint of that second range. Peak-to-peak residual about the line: 5.24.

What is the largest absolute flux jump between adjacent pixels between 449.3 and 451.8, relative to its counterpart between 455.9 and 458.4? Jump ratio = 0.91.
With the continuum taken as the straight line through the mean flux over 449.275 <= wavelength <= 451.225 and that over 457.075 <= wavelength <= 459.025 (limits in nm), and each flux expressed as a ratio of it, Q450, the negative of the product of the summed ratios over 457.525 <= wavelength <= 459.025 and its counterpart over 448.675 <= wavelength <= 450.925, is -149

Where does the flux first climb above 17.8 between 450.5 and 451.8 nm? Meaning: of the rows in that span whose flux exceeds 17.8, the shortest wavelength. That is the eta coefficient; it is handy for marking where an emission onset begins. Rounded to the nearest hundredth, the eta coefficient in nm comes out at 450.70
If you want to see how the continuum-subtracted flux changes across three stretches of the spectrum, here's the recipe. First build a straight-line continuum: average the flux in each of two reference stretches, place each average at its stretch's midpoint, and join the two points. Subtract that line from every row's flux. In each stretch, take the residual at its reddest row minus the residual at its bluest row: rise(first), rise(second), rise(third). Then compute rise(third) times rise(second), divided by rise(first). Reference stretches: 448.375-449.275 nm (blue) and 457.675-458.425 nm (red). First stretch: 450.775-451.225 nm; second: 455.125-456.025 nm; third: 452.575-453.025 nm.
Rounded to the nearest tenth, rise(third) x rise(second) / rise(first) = -20.2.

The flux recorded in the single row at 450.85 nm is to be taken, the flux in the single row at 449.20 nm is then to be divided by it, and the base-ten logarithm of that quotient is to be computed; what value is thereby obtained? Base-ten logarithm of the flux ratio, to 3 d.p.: 0.017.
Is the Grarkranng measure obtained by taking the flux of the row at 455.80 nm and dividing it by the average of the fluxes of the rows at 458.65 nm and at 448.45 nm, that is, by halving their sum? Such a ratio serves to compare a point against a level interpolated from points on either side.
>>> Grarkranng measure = 0.99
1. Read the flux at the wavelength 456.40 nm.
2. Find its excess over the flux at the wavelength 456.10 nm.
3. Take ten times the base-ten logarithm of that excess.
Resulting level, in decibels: -17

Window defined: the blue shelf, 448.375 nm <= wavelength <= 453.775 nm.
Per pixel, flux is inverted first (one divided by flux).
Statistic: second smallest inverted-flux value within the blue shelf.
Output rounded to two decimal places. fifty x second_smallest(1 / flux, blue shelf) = 2.56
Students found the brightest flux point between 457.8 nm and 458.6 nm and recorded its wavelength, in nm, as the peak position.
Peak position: 458.20 nm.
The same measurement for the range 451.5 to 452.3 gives 452.05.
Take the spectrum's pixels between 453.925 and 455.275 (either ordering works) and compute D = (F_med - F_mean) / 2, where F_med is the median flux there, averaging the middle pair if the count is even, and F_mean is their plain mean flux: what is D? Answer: -0.19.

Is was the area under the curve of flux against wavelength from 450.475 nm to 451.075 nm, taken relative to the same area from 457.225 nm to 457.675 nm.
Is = 1.3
